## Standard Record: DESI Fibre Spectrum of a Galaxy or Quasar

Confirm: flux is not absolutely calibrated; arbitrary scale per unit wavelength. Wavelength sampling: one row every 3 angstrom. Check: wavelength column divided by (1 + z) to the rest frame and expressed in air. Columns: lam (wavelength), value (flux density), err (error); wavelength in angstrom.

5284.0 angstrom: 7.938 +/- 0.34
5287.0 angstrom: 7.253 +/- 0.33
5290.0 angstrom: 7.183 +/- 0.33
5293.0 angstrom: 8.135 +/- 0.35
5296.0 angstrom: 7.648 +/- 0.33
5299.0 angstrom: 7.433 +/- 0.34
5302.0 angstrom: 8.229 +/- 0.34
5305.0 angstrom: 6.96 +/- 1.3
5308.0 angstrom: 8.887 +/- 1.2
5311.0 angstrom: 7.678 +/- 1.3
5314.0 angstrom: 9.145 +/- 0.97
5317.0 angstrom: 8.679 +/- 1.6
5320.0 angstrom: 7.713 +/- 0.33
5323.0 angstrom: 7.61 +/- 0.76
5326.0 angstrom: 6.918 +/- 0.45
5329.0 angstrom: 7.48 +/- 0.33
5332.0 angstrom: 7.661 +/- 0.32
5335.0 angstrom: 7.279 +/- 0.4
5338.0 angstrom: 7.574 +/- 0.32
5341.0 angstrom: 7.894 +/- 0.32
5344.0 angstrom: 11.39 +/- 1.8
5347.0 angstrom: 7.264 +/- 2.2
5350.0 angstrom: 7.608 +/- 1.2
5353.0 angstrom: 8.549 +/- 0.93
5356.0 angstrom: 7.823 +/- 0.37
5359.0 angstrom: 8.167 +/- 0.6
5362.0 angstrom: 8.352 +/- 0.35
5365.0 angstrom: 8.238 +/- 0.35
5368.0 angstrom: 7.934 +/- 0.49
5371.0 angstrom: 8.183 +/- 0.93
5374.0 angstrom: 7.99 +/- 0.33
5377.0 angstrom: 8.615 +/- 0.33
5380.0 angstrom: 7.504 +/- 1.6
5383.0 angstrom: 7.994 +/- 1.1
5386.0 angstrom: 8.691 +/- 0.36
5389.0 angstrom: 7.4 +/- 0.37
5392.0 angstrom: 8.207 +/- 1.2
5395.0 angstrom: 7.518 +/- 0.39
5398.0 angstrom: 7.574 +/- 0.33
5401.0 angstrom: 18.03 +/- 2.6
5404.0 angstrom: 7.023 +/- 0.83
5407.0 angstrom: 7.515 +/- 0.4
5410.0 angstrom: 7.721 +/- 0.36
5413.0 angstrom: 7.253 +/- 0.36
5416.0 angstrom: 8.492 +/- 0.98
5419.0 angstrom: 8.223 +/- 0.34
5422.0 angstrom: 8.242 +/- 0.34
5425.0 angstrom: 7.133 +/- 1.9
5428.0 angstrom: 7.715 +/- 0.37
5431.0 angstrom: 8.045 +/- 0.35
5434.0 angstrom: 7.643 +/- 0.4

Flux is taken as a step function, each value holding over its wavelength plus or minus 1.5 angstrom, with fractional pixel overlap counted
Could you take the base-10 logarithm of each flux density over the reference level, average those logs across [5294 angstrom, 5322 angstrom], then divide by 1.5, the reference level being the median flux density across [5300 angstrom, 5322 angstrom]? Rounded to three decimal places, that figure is -0.008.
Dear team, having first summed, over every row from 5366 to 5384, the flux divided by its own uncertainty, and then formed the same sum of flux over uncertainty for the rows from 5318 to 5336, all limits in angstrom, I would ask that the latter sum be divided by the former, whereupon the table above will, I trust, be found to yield 1.30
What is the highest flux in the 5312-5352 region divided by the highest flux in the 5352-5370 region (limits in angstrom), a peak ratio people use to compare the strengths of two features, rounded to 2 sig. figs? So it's 1.3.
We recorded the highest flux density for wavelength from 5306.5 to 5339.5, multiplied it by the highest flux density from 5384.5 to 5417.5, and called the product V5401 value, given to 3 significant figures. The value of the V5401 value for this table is 165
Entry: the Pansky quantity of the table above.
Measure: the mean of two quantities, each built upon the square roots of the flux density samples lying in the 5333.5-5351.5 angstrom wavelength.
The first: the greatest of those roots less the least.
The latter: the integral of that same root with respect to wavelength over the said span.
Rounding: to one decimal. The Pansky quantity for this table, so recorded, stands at 26.0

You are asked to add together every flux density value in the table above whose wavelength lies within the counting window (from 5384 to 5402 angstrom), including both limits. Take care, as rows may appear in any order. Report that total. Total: 57.4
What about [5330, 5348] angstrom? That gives 49.1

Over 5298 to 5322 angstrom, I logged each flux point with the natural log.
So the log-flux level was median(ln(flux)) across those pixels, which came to 2.08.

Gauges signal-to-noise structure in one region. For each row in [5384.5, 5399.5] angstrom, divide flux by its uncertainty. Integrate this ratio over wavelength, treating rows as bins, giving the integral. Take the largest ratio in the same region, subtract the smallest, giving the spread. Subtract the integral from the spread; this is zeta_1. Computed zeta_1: -262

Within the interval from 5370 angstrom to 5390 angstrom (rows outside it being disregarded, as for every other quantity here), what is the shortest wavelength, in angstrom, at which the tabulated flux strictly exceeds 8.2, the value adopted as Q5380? 5377.0 angstrom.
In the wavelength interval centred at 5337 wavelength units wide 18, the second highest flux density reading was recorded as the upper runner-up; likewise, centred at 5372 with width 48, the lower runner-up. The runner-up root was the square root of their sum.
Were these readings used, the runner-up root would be 4.06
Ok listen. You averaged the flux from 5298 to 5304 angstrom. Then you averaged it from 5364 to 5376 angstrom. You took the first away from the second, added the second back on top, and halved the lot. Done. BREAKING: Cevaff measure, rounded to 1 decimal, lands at 4.2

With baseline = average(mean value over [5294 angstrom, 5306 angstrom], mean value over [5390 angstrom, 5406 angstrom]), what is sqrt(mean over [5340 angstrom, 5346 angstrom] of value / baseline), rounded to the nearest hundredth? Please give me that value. 1.06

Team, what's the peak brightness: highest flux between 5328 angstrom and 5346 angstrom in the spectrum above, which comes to 11.39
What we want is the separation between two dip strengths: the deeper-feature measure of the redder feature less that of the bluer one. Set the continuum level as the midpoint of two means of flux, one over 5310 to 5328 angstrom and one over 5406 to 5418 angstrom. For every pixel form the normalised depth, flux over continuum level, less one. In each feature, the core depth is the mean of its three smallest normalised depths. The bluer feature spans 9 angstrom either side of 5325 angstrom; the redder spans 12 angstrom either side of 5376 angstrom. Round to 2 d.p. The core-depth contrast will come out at 0.06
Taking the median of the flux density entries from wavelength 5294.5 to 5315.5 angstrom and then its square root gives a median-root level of 2.77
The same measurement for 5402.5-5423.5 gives 2.78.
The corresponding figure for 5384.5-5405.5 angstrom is 2.75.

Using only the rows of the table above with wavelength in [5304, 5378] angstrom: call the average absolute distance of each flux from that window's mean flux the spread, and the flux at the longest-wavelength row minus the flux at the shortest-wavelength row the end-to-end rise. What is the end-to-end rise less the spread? 1.0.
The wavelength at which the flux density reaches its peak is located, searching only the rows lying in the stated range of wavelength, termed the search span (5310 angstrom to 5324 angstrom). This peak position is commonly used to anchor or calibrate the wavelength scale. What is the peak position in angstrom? 5314.0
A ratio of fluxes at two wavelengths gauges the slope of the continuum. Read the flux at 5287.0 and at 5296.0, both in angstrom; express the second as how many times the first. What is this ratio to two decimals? 1.05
